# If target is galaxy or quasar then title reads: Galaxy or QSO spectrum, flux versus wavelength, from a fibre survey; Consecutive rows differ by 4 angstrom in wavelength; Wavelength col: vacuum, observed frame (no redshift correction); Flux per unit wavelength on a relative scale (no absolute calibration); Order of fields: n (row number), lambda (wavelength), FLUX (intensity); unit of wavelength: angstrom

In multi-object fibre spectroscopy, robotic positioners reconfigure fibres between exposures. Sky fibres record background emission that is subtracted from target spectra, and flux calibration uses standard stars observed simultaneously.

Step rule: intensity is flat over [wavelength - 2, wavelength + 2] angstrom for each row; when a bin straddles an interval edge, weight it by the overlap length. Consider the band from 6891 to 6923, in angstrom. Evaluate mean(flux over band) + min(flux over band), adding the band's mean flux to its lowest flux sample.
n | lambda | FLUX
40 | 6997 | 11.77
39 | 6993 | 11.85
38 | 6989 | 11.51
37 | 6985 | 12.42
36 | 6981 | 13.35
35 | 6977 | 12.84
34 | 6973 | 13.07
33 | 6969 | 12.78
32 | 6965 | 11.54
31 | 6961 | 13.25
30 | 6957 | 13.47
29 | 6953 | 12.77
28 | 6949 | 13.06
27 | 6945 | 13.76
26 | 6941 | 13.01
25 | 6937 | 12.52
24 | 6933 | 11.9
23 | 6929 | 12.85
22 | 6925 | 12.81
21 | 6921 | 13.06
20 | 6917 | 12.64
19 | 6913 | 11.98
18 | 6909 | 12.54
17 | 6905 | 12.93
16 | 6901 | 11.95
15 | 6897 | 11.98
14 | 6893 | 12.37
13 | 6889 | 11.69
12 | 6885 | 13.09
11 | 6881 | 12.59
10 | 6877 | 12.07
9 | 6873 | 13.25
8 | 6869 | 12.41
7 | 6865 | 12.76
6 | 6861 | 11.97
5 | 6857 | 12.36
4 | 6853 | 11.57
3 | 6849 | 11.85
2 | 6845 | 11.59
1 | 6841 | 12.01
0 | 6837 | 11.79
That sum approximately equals 24.4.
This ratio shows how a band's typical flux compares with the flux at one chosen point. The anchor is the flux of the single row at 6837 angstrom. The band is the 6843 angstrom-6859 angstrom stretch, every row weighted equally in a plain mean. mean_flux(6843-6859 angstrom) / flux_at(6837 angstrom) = 1.00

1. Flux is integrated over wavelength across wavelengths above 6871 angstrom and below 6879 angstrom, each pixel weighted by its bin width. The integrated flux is 101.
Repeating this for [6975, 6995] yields 248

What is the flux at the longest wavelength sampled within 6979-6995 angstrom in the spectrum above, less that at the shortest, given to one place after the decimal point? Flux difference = -1.5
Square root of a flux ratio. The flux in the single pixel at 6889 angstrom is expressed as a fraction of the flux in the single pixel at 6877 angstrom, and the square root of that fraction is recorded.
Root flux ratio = 0.98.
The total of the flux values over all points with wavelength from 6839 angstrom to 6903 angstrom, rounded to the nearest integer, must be 196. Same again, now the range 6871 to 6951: 252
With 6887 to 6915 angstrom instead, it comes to 85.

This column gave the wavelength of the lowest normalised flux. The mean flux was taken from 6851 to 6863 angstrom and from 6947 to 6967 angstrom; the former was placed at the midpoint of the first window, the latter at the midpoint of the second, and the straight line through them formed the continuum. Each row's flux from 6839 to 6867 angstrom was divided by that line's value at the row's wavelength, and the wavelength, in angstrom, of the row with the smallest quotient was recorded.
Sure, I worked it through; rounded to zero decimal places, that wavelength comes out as 6853 angstrom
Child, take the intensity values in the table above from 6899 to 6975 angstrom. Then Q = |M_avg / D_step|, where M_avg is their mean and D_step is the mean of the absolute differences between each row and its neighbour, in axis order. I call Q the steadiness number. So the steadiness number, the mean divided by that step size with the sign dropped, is 20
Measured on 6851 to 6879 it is 17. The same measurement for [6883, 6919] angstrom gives 19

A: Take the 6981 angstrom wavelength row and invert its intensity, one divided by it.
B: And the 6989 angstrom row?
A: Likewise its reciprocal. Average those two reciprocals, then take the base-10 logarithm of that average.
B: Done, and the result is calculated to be -1.09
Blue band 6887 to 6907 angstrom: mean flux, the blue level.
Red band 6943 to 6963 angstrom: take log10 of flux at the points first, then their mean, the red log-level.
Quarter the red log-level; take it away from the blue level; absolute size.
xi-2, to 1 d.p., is 11.9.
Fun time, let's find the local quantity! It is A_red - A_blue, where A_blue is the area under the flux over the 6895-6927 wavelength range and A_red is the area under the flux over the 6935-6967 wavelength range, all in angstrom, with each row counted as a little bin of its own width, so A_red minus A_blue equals 14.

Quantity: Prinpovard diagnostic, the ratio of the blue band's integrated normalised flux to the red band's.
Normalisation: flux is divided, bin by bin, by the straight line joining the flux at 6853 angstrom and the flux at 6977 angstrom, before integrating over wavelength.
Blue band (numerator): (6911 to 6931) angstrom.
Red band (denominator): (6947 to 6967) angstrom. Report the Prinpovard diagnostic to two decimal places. 1.02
